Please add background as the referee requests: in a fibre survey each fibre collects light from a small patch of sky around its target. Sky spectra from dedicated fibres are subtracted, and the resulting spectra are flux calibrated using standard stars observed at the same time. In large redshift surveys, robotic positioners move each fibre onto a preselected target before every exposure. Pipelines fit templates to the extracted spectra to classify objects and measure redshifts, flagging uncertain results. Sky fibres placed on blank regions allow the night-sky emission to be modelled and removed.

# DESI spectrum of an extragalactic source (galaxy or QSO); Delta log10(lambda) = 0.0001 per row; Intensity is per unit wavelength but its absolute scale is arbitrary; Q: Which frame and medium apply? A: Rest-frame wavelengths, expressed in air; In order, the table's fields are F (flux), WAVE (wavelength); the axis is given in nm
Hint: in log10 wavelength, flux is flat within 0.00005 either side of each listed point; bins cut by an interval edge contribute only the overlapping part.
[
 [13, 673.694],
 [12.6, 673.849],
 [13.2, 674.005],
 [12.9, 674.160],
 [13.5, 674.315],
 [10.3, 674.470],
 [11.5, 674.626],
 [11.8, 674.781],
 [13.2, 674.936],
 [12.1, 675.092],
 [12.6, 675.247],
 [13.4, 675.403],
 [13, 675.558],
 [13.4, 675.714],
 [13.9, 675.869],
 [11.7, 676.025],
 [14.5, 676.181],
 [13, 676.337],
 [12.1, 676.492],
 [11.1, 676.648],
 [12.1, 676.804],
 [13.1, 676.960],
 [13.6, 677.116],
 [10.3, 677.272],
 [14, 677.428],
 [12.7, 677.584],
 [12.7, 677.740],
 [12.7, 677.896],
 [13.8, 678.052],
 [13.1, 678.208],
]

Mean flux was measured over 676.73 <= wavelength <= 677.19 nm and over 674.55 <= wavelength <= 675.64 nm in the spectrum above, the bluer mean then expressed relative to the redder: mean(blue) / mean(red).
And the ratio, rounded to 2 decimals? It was 0.97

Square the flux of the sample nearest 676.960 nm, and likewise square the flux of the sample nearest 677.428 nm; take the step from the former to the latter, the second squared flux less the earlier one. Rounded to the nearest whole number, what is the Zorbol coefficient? 24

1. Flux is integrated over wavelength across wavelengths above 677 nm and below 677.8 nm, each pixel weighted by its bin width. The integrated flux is 10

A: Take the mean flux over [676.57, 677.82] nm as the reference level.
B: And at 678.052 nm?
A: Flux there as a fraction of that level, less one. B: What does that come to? 0.11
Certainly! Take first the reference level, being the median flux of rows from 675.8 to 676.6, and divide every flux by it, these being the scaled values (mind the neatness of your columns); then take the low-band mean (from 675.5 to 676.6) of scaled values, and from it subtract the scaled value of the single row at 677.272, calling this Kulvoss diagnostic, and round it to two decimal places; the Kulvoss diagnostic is 0.21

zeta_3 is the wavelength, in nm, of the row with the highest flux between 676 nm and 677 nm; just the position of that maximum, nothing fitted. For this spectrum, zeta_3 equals 676.181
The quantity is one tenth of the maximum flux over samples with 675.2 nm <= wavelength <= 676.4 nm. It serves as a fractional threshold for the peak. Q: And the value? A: 1.45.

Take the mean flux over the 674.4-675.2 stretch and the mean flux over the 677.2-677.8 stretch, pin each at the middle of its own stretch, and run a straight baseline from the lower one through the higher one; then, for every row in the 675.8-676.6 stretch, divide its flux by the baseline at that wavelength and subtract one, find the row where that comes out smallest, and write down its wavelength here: 676.025 nm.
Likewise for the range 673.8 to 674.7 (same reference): 674.470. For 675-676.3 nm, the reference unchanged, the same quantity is 676.025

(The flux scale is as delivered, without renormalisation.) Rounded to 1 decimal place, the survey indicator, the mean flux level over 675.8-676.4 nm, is 13.3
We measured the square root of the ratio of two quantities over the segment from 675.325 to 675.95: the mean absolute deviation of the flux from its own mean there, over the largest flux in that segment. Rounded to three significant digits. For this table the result 0.131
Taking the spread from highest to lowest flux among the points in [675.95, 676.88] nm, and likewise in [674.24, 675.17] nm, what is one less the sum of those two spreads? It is -5.6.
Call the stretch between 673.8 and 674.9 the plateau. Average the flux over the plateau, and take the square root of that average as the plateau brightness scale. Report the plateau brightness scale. 3.50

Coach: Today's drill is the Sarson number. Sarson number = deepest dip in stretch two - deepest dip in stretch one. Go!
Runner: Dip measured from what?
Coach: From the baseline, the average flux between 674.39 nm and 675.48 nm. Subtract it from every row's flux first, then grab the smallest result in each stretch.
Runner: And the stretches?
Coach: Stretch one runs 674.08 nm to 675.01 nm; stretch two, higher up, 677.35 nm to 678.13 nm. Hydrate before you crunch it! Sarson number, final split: 2.40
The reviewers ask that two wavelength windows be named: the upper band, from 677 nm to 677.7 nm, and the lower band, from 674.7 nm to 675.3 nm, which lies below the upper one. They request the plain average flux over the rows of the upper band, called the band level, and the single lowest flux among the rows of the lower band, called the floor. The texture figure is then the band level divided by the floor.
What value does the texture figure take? 1.07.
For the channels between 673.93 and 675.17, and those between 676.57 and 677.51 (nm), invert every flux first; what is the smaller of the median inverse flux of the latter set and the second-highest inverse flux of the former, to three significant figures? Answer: 0.0795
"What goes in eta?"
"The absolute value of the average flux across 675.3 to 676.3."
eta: 13.3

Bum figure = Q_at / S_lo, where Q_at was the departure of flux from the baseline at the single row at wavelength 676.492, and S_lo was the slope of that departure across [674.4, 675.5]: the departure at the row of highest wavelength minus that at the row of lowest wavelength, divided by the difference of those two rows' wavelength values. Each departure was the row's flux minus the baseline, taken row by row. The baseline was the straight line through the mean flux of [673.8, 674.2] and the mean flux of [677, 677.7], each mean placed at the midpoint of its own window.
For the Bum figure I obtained -0.2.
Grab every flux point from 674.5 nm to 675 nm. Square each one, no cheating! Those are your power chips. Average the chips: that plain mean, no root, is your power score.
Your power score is 149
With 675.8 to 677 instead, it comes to 162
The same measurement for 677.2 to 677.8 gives 156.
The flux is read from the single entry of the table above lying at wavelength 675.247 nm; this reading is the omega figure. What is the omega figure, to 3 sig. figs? 12.6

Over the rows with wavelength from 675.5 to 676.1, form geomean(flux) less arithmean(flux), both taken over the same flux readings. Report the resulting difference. -0.03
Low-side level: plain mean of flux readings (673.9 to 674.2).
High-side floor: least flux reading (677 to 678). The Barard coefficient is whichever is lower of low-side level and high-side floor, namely 10.3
